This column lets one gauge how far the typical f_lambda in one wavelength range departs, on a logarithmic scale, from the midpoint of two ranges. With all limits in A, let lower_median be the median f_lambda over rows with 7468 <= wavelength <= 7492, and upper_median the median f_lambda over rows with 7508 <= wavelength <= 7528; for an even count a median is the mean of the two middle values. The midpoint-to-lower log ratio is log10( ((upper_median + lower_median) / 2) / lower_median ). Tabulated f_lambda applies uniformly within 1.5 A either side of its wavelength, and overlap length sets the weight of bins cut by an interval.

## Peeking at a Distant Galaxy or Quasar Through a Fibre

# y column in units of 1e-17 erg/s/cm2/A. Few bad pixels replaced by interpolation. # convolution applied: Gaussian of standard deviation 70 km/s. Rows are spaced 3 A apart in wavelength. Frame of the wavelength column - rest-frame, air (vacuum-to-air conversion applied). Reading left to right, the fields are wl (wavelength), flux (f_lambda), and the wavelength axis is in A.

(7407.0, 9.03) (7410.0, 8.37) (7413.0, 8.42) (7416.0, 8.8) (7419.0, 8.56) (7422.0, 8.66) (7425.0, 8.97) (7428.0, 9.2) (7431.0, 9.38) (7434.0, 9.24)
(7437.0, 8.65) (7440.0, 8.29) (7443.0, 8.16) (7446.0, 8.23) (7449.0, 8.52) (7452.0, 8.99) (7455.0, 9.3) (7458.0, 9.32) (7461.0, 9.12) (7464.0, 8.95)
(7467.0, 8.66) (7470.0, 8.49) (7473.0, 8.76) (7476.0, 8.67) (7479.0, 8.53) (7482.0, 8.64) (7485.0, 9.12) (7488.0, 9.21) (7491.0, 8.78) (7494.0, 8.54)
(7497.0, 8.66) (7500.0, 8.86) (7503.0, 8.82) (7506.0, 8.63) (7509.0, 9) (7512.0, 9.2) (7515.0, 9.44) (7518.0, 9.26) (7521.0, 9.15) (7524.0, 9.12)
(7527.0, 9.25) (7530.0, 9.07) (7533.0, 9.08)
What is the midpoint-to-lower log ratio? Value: 0.012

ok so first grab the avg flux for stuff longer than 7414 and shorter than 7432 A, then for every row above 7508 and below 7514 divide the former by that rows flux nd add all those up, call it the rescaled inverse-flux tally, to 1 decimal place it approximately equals 2.0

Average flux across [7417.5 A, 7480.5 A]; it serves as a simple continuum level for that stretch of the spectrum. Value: 8.79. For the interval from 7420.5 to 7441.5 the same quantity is 8.91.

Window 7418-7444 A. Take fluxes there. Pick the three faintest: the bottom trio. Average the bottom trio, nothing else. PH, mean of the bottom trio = 8.34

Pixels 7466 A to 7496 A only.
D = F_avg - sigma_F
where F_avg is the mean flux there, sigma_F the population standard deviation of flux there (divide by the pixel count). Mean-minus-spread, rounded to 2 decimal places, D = 8.51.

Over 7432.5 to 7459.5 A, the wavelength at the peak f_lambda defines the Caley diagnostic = 7458.0 A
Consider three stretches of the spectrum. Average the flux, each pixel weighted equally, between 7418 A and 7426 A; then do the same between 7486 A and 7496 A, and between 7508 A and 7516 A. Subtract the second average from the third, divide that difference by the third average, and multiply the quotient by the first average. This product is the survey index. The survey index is 0.35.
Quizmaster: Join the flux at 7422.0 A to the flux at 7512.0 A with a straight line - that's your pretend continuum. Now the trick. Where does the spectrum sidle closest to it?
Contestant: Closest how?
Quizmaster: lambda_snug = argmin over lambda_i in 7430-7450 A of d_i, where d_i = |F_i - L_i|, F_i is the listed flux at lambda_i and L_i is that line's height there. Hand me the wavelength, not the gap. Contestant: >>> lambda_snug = 7437.0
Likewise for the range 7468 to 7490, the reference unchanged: 7485.0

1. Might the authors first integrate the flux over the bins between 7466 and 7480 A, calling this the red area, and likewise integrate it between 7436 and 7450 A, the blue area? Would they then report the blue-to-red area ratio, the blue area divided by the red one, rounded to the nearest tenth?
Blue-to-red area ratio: 1.0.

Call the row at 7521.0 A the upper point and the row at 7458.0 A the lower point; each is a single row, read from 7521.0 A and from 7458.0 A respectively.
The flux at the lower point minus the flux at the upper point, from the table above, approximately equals 0.17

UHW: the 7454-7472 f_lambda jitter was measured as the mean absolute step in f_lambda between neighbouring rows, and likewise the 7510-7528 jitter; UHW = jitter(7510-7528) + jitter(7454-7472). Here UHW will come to 0.31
